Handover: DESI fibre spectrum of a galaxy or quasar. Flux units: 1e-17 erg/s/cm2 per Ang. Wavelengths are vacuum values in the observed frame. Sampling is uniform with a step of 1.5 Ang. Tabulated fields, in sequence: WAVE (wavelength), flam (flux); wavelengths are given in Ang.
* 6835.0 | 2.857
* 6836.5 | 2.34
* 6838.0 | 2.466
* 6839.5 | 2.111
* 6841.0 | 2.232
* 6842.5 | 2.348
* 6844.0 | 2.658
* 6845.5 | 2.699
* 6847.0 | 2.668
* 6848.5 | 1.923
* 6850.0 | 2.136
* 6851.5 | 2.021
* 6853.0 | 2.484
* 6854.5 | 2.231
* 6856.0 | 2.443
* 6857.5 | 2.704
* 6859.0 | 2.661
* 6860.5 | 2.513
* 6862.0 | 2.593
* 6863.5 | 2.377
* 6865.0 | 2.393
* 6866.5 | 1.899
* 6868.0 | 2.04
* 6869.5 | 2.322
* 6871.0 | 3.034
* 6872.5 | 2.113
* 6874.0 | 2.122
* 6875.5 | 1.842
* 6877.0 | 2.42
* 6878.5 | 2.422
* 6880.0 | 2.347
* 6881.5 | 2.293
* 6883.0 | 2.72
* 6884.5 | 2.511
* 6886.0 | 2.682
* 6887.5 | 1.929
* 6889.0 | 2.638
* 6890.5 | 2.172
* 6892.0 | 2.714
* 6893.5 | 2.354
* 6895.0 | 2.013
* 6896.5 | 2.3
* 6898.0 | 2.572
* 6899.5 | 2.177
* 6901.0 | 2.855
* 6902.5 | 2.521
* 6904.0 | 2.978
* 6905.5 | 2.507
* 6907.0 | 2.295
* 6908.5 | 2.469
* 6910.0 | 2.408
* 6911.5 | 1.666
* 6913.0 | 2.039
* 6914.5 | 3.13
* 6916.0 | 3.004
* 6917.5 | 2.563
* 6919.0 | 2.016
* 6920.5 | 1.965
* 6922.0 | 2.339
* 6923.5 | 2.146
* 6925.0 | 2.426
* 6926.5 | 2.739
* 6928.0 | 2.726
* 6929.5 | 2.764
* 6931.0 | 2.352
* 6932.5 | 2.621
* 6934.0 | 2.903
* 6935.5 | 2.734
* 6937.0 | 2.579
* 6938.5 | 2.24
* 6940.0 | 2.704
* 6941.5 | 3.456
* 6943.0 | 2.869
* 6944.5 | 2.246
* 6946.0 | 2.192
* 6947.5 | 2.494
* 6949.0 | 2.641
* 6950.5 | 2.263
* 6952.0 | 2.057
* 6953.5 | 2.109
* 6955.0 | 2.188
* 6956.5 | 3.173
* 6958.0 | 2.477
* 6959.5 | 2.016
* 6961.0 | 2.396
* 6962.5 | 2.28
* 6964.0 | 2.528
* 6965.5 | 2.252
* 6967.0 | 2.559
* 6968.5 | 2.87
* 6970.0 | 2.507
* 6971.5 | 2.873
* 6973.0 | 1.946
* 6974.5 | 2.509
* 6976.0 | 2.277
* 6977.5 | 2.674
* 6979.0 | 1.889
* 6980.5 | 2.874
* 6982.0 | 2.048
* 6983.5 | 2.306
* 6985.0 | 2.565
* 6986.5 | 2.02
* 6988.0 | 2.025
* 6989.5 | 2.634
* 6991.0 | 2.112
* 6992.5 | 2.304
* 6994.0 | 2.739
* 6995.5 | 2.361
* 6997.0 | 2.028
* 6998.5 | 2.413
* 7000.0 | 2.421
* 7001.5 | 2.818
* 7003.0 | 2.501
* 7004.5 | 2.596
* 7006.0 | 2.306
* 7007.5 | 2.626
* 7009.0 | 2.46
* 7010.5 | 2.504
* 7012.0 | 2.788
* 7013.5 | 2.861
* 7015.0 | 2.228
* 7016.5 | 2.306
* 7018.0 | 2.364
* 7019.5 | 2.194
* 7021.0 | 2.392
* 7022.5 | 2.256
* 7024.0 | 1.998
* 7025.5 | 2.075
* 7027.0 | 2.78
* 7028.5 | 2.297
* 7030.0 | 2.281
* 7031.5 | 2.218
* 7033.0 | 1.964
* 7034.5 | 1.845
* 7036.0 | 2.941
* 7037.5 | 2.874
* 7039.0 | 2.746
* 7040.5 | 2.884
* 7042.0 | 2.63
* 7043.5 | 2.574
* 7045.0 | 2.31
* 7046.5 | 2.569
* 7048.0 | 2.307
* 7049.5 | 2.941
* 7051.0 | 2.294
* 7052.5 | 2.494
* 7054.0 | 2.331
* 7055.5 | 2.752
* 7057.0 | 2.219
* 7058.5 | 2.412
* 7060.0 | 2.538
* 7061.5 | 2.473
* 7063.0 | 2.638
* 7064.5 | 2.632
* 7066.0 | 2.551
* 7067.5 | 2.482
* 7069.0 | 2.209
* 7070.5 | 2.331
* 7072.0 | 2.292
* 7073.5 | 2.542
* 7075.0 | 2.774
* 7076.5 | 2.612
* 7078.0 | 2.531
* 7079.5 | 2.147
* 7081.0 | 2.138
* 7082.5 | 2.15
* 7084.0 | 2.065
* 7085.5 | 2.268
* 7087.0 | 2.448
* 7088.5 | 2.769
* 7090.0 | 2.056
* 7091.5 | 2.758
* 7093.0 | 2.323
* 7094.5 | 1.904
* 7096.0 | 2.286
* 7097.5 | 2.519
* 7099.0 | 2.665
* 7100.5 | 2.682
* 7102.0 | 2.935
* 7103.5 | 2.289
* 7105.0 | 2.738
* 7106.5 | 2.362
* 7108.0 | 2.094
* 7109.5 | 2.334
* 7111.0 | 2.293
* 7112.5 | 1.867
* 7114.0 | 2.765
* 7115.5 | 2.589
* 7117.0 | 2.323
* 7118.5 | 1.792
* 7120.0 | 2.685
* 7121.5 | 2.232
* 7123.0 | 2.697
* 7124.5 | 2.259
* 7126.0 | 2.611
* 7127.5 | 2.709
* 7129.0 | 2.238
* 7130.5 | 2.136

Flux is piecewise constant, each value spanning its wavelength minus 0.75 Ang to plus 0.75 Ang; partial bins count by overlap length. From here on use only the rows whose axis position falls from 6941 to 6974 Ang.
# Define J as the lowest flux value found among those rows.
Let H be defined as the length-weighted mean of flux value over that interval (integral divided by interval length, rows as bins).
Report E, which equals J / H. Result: 0.79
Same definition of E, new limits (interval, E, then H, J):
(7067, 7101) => 0.80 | 2.39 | 1.904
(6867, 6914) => 0.70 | 2.37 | 1.666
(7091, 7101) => 0.78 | 2.43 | 1.904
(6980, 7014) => 0.83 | 2.44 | 2.02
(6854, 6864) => 0.89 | 2.51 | 2.231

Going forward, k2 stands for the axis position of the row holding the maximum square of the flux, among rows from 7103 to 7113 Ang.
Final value 7105.0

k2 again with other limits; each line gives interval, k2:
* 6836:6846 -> 6845.5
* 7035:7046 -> 7036.0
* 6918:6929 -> 6926.5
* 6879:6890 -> 6883.0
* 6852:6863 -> 6857.5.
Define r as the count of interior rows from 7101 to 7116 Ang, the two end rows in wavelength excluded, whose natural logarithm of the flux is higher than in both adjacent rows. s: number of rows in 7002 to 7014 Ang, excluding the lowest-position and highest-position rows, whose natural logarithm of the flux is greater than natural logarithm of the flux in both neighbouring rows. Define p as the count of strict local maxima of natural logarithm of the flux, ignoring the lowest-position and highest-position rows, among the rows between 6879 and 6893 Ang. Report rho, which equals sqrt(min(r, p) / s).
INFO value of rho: 1.22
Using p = 3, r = 3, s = 2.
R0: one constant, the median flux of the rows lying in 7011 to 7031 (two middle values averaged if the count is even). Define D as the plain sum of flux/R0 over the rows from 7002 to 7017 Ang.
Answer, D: 11.0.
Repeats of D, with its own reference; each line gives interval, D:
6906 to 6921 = 10.3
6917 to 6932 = 10.5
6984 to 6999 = 10.1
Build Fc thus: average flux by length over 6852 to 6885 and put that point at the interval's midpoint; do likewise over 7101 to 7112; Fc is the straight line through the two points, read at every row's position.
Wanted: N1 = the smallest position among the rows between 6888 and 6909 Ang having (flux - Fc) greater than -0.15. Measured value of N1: 6889.0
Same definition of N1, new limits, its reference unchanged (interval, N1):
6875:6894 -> 6877.0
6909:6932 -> 6910.0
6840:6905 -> 6841.0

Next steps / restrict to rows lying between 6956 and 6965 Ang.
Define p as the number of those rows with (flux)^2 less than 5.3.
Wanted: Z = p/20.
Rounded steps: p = 2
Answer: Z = 0.10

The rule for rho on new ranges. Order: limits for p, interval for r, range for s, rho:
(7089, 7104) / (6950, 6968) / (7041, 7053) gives 1.00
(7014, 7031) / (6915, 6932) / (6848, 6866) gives 0.87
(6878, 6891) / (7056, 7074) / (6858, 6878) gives 0.87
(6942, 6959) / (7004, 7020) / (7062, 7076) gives 1.41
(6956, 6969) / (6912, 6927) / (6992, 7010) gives 0.71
